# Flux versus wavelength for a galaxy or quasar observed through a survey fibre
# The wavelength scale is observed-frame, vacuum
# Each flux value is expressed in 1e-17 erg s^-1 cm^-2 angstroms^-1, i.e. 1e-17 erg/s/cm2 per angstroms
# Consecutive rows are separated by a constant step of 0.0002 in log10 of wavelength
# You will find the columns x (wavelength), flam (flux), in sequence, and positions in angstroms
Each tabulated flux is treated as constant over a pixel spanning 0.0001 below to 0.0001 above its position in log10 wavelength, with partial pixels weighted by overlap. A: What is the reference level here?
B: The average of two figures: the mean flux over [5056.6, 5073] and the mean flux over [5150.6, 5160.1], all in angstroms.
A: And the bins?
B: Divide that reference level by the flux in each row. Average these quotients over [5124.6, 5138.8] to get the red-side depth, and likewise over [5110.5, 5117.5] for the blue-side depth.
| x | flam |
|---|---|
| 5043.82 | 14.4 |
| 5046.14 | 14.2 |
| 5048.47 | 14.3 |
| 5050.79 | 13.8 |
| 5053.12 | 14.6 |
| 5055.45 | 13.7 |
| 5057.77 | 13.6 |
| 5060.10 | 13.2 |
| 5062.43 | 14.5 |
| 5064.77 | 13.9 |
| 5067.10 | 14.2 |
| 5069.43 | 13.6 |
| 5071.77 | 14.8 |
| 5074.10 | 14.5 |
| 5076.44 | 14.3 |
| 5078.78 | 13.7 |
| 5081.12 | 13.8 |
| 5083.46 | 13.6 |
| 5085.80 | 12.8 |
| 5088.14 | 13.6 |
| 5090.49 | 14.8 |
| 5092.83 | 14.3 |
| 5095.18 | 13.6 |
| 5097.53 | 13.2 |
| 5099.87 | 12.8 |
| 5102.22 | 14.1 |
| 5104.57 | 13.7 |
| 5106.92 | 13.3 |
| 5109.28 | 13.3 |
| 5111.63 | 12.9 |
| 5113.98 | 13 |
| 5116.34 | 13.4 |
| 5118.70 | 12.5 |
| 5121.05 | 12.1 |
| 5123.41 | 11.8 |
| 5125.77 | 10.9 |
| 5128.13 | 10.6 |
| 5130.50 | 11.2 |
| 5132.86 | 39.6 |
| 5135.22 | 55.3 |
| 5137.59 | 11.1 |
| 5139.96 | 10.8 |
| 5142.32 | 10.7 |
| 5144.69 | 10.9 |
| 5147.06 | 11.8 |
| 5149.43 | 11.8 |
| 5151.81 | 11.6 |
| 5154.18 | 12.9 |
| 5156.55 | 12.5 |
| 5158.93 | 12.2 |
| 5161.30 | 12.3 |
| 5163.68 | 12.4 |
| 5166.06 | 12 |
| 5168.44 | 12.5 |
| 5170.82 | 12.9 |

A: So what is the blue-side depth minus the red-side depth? 0.11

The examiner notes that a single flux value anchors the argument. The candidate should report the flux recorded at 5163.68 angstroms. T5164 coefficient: 12.4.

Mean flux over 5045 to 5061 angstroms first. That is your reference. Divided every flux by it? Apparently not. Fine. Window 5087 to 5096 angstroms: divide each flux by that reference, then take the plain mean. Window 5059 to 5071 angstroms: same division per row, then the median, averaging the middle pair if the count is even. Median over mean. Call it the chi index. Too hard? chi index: 1.0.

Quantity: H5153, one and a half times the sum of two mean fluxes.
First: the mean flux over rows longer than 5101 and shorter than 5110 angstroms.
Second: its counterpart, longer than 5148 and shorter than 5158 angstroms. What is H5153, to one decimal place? 38.7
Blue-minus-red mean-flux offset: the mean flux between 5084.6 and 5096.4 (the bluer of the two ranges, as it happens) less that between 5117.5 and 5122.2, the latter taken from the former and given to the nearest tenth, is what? 1.5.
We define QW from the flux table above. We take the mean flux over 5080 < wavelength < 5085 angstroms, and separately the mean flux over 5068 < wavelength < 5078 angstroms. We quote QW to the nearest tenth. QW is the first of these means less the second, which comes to -0.6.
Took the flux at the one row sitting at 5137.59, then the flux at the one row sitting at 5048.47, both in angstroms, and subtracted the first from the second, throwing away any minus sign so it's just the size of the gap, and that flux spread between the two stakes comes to 3.2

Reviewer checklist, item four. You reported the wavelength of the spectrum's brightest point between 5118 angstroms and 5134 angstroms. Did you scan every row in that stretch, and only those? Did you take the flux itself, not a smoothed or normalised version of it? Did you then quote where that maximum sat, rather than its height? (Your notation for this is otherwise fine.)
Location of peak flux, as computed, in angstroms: 5132.86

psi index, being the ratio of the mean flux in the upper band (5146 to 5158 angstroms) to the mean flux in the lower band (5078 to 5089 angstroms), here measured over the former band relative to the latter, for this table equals 0.90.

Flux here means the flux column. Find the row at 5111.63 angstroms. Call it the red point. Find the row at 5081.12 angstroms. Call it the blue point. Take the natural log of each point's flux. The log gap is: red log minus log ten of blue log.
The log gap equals 2.14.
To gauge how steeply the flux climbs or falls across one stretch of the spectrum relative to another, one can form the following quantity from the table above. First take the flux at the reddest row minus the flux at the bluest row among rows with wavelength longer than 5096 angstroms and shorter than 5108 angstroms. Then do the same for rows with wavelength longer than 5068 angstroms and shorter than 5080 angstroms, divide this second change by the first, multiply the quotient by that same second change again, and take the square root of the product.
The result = 0.32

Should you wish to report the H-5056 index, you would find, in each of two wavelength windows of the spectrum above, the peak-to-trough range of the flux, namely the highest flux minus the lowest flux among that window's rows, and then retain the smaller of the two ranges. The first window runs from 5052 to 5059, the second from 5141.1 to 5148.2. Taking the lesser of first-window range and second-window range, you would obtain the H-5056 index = 1.0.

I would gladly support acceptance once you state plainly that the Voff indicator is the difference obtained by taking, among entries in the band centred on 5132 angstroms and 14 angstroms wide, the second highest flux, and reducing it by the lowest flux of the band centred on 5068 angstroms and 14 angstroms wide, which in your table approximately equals 26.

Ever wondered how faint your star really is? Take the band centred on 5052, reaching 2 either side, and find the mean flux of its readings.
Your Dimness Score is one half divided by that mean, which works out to 0.0352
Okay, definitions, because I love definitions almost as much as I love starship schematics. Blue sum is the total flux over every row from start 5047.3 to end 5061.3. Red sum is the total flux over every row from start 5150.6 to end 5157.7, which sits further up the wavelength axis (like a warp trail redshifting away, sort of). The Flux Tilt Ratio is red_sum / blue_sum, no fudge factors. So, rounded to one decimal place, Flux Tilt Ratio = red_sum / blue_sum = 0.4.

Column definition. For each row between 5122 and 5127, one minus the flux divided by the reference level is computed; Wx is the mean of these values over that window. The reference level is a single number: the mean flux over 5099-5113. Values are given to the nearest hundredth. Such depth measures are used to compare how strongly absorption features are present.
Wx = 0.15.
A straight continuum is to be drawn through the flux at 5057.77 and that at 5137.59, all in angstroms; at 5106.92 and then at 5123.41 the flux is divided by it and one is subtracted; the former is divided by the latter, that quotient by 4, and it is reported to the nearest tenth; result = 1.2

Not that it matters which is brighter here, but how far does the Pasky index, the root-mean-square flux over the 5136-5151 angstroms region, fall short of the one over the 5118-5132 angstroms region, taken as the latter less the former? 0.3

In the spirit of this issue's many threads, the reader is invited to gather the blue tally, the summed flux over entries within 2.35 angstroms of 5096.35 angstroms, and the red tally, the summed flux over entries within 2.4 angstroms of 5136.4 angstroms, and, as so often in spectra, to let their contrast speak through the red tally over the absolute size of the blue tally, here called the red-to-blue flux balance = 2.48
